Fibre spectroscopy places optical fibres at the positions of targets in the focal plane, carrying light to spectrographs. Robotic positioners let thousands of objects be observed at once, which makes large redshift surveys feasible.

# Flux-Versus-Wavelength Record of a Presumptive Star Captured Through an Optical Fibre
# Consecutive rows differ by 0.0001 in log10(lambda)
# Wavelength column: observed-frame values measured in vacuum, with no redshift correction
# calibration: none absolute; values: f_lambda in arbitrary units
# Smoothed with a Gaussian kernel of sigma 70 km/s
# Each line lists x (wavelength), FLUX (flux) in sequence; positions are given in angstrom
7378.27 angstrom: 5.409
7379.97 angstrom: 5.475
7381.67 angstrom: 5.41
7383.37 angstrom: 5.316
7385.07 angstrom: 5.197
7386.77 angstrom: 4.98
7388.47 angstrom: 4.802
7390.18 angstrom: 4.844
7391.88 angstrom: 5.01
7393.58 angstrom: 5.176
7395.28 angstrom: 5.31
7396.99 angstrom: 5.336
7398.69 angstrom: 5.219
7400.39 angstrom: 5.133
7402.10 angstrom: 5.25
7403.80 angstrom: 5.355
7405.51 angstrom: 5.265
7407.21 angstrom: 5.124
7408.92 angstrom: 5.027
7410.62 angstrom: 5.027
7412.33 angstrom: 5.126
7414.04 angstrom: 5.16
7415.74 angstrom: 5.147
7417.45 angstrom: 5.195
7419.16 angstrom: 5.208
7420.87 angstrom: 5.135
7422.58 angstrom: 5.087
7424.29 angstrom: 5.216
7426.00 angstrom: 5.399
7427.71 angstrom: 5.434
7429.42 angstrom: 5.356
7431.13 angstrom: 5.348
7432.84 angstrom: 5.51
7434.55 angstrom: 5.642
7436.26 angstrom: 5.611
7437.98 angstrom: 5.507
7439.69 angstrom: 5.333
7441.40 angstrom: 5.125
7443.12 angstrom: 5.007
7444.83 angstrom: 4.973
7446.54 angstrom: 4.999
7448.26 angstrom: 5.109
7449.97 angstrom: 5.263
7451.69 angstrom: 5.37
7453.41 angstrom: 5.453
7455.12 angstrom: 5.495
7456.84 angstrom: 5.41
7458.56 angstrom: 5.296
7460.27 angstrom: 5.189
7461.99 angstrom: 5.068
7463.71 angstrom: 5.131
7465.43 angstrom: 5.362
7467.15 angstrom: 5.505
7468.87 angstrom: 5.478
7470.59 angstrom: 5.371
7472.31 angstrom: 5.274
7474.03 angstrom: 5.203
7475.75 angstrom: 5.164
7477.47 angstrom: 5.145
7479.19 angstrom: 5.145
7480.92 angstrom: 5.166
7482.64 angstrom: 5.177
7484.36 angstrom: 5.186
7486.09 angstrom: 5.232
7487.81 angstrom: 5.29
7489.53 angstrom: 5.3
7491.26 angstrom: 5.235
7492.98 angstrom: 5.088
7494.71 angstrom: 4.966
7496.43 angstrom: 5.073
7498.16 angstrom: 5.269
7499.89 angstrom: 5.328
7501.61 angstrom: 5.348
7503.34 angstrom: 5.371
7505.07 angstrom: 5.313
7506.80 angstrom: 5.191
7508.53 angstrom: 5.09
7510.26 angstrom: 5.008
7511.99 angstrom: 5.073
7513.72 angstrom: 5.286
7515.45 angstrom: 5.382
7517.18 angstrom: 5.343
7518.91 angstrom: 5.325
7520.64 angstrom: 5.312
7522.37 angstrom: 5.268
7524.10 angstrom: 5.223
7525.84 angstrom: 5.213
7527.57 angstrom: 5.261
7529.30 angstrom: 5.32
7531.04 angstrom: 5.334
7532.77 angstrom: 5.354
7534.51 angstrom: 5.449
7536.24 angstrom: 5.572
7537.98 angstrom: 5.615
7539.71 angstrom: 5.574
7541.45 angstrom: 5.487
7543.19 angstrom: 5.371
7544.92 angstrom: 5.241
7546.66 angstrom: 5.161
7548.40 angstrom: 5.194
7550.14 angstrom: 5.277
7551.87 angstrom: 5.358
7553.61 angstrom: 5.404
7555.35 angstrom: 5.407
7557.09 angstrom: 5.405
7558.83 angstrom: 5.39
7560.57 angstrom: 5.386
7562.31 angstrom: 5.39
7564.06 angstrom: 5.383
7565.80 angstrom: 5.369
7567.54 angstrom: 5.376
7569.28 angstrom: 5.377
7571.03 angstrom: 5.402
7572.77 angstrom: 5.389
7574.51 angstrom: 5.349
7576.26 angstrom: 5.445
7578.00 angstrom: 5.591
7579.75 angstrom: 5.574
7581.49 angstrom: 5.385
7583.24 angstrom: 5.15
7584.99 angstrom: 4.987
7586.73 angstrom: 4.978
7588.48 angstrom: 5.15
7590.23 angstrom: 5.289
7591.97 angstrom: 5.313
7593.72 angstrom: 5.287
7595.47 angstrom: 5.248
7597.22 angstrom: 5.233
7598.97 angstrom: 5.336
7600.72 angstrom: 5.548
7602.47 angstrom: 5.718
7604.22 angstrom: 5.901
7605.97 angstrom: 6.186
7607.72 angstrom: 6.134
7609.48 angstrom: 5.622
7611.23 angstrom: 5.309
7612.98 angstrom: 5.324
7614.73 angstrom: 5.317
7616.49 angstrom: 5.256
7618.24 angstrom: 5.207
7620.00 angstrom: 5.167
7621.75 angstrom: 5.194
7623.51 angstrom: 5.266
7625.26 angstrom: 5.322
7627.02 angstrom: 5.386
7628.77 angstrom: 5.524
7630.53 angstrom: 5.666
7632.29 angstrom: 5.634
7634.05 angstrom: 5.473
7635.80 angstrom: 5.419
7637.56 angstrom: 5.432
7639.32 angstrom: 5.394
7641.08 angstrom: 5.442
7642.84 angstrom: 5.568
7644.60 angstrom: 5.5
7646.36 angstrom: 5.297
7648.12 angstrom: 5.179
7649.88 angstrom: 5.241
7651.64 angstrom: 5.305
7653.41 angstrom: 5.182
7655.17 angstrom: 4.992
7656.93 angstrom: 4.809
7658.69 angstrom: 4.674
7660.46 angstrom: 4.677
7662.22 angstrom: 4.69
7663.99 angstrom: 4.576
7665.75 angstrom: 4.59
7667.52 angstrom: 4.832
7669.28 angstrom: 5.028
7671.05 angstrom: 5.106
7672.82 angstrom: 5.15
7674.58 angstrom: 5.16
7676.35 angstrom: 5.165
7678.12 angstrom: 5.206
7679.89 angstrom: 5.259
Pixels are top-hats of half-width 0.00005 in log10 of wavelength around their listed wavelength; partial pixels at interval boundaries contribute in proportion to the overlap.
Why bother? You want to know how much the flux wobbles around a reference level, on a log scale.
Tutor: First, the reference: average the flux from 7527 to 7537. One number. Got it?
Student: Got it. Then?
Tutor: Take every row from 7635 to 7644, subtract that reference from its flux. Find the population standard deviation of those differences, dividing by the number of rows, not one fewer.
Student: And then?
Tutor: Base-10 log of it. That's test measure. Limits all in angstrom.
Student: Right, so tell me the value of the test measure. -1.22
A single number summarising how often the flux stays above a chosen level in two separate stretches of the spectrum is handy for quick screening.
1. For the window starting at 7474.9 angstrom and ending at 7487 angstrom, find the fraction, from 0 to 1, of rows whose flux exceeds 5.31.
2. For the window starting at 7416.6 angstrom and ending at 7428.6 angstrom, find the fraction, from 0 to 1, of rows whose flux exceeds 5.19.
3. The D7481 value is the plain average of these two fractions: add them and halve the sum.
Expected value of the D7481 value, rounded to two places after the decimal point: 0.36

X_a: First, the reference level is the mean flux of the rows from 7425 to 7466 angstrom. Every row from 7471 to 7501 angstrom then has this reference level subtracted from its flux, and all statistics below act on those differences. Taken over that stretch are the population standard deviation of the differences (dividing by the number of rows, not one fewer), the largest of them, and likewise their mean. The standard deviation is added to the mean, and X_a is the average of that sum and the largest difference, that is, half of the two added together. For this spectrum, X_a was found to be 0.00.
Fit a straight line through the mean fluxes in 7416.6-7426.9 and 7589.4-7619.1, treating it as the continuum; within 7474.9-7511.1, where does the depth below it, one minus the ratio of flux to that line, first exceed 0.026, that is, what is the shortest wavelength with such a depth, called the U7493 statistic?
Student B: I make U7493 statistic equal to 7477.47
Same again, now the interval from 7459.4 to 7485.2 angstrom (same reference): 7461.99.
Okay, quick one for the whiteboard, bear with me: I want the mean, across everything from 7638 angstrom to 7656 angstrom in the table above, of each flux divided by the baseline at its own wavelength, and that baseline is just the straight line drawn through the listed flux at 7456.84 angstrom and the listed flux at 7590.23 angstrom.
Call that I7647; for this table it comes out 1.01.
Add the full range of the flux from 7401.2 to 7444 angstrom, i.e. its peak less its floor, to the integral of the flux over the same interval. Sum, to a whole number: 226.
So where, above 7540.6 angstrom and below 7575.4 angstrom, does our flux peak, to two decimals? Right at 7541.45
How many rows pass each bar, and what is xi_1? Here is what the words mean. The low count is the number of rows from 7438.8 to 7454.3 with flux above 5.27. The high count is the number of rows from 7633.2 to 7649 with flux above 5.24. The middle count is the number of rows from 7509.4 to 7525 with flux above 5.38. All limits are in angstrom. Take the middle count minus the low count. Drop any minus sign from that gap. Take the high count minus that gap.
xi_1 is 6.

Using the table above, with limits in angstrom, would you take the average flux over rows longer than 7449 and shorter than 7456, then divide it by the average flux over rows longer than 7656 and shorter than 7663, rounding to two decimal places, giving 1.14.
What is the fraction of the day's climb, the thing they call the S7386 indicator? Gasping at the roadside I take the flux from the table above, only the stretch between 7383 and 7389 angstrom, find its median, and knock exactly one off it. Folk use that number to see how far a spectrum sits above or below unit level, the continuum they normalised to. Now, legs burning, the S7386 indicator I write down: 4.09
